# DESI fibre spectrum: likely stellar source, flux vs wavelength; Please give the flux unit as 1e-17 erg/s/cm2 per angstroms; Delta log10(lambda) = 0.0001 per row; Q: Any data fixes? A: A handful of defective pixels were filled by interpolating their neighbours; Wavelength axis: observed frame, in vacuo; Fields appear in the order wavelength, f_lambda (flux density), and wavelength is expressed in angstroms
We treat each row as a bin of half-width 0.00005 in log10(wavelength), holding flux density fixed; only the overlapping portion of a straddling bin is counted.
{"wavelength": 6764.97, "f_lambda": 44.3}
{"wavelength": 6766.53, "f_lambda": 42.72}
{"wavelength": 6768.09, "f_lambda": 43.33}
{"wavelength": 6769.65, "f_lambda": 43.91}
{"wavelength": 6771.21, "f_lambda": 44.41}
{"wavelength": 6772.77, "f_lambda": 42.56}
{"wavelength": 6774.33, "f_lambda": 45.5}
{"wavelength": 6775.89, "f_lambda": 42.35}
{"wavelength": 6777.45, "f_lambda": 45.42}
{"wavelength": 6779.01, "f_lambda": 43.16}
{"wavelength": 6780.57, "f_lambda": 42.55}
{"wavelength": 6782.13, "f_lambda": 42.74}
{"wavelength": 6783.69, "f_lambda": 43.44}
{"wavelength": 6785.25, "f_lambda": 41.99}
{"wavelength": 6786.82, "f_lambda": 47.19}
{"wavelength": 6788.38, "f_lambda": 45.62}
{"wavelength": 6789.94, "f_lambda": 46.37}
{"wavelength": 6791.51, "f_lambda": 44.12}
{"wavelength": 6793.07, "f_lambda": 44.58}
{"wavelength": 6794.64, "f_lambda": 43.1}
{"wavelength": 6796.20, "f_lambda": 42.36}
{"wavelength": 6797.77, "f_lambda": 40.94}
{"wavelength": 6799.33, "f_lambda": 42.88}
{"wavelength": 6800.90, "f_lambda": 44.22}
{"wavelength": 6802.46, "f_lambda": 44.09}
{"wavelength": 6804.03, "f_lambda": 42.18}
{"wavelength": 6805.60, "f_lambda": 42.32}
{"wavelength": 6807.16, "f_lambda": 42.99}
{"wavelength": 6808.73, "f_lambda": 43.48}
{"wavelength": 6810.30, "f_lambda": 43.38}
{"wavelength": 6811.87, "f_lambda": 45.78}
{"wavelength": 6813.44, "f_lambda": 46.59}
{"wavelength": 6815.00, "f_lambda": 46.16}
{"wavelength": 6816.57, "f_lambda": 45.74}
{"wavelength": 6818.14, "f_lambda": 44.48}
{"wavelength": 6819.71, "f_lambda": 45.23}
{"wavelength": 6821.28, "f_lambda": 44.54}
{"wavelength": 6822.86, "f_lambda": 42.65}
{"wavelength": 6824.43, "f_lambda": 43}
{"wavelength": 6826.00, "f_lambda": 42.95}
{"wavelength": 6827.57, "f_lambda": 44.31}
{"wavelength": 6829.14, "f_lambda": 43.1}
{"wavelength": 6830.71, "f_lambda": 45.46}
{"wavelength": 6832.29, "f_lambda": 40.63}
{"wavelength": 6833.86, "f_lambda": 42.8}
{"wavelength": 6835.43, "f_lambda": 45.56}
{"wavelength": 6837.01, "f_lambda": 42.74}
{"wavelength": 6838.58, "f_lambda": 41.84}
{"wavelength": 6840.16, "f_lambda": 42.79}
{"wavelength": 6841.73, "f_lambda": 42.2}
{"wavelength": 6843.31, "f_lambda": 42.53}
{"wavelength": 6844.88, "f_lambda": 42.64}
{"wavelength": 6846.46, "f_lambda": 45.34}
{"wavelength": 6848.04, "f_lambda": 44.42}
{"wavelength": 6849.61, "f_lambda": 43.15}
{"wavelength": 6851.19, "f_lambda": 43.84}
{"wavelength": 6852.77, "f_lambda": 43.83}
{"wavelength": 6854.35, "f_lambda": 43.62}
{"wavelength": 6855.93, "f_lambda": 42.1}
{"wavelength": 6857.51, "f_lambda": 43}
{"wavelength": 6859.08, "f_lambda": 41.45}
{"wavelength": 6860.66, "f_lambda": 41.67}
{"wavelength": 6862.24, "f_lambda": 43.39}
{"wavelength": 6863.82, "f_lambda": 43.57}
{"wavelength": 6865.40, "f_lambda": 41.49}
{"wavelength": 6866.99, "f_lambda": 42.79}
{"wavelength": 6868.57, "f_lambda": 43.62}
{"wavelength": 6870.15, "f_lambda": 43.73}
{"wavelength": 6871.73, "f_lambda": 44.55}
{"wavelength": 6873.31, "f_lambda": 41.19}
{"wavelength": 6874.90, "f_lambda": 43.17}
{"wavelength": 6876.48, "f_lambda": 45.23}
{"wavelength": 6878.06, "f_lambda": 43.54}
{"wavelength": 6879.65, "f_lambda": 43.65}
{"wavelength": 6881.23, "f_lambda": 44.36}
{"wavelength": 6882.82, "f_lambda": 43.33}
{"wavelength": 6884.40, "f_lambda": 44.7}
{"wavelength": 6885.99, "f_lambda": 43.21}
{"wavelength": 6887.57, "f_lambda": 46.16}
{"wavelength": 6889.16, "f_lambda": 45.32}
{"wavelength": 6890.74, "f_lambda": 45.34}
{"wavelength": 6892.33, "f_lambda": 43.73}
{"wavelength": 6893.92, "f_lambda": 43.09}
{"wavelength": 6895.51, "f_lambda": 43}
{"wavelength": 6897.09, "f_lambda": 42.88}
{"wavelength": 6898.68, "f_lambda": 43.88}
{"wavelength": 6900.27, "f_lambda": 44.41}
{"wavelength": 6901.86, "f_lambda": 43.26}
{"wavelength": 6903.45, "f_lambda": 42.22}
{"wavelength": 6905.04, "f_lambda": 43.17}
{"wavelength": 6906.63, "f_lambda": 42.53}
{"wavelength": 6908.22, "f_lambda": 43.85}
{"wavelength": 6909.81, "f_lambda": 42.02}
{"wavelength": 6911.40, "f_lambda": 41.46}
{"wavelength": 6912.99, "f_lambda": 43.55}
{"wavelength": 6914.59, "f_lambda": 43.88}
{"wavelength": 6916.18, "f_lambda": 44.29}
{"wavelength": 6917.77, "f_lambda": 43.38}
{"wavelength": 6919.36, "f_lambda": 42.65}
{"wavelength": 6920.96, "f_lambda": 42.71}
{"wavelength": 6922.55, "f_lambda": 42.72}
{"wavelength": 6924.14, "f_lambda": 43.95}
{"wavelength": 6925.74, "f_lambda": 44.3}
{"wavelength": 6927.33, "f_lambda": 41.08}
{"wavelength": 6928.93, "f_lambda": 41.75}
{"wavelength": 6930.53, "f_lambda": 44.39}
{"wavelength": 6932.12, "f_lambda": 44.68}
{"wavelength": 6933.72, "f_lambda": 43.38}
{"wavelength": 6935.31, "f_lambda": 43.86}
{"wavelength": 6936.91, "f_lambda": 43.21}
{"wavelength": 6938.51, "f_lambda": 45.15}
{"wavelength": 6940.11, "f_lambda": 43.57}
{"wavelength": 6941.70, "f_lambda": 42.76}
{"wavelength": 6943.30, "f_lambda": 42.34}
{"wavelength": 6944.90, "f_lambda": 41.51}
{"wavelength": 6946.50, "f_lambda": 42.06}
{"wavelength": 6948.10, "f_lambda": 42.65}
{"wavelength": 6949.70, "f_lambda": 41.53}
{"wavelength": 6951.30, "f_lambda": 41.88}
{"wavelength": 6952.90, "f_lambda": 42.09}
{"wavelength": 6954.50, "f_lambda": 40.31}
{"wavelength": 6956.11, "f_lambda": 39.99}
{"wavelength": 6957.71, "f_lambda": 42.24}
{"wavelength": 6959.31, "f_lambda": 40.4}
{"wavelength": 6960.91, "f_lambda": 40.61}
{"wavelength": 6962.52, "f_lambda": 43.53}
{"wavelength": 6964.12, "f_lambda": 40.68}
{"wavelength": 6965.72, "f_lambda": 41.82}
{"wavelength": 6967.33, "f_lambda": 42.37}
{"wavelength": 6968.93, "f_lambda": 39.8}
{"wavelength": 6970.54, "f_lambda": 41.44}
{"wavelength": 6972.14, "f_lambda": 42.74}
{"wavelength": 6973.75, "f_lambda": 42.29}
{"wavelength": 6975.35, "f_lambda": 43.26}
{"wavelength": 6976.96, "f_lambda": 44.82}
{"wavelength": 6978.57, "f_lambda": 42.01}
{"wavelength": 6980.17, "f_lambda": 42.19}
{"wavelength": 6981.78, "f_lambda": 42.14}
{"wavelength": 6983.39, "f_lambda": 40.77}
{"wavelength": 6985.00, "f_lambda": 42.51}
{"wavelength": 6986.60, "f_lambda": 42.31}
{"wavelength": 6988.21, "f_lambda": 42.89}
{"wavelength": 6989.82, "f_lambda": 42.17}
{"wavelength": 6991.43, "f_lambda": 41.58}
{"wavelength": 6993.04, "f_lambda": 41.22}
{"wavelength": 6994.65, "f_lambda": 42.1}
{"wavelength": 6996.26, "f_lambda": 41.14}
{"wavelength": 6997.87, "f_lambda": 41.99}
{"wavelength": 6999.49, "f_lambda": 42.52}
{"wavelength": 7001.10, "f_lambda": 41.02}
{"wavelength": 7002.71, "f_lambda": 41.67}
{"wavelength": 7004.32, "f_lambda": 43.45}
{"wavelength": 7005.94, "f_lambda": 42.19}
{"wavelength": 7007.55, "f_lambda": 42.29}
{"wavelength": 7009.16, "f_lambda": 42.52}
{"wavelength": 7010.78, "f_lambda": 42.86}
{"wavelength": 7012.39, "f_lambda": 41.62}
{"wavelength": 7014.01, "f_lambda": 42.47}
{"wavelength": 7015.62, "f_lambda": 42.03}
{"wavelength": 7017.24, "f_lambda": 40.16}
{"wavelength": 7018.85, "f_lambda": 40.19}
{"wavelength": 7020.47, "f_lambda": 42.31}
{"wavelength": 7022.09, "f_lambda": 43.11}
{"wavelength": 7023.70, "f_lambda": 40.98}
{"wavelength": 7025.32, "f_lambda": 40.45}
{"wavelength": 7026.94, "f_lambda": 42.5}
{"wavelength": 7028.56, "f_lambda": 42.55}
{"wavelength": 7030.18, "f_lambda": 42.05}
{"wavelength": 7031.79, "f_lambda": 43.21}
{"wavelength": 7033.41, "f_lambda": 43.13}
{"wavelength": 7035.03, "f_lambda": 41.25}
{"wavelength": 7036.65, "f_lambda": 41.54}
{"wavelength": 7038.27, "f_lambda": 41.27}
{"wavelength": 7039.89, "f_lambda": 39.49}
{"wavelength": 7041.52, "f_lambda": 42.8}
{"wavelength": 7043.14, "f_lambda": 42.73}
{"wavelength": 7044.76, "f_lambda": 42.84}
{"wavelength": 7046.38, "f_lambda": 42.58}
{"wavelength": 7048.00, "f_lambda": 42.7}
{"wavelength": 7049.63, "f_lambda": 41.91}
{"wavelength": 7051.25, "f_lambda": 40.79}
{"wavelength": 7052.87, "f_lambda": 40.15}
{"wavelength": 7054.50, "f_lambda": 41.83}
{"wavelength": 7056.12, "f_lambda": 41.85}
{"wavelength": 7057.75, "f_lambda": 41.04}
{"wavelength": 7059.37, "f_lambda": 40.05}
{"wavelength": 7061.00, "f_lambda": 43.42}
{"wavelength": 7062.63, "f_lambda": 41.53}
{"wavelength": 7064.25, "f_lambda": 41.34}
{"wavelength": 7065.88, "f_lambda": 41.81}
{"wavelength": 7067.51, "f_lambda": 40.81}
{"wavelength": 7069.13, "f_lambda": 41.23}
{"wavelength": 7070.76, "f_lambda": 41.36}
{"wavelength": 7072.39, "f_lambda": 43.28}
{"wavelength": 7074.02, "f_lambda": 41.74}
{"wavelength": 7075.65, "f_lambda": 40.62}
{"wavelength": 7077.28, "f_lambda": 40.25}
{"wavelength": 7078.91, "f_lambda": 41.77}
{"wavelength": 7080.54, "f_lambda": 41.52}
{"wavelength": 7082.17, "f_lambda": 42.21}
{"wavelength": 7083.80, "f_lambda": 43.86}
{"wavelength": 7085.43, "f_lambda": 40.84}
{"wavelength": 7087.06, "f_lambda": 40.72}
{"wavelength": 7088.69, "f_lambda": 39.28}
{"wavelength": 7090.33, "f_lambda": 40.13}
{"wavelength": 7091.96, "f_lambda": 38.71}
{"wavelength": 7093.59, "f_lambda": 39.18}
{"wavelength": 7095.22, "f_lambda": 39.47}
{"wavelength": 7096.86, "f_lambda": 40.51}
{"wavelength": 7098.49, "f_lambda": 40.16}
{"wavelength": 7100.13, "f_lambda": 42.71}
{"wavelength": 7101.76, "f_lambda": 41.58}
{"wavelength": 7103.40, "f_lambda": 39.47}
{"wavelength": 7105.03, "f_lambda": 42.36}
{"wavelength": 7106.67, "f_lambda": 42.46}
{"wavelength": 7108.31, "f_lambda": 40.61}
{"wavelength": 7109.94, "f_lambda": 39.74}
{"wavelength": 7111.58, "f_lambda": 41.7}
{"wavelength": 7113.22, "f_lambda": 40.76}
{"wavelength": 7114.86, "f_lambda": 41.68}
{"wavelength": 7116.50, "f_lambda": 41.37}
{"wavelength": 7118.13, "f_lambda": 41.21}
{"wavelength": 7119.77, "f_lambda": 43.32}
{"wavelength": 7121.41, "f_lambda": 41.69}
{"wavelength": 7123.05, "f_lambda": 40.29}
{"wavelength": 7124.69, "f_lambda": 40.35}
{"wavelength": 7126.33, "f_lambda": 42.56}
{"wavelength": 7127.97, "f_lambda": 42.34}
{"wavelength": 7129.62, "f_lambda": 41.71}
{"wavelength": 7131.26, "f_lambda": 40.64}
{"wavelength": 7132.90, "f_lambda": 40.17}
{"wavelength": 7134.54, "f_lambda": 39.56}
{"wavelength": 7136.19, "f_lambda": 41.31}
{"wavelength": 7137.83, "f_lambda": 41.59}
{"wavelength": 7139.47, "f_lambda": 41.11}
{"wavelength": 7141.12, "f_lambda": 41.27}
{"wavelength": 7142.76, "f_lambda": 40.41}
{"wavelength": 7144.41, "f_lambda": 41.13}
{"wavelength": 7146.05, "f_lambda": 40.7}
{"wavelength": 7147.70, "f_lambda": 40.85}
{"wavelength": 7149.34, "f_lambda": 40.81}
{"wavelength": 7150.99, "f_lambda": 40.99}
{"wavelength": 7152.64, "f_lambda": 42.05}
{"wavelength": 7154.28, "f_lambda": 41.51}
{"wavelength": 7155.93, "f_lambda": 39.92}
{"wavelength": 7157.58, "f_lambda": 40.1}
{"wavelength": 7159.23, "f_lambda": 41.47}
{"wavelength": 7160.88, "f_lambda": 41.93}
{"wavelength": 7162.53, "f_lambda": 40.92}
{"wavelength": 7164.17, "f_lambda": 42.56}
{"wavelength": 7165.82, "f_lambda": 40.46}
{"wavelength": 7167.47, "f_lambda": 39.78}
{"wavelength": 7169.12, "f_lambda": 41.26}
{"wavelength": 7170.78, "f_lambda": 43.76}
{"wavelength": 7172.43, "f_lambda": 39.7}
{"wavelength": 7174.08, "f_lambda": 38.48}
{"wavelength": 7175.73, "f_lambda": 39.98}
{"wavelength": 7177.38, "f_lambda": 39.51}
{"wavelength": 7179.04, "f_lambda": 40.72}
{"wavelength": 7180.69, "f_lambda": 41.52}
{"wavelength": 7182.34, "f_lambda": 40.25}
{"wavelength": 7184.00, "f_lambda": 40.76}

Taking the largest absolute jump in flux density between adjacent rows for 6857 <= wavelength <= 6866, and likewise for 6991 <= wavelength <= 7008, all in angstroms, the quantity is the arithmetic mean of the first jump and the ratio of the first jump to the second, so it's 1.6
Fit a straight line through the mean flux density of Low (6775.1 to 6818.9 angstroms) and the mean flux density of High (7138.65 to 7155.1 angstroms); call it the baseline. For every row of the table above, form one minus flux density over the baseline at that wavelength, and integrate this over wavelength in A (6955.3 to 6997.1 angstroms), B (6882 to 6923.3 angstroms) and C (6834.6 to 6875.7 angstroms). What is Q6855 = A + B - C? -0.2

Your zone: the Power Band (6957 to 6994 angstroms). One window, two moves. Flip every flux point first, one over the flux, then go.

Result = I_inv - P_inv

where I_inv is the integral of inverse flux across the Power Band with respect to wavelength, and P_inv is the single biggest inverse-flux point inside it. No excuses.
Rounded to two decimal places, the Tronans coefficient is 0.86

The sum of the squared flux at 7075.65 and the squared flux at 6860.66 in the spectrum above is 3386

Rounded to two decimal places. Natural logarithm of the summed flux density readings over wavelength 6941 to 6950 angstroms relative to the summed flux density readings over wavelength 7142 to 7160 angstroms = -0.58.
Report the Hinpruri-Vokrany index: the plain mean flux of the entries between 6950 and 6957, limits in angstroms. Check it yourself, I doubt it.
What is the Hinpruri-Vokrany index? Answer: 41.1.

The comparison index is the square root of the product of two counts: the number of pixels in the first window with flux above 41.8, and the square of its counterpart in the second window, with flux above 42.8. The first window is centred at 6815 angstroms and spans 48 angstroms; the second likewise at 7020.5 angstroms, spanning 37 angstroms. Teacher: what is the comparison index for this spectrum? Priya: 27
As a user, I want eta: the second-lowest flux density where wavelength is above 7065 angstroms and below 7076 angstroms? 40.81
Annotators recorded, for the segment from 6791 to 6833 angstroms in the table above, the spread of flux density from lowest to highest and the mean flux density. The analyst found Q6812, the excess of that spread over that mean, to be -37.8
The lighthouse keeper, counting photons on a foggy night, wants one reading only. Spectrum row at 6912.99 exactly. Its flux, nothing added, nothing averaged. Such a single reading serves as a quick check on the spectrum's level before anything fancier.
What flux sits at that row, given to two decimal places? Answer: 43.55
